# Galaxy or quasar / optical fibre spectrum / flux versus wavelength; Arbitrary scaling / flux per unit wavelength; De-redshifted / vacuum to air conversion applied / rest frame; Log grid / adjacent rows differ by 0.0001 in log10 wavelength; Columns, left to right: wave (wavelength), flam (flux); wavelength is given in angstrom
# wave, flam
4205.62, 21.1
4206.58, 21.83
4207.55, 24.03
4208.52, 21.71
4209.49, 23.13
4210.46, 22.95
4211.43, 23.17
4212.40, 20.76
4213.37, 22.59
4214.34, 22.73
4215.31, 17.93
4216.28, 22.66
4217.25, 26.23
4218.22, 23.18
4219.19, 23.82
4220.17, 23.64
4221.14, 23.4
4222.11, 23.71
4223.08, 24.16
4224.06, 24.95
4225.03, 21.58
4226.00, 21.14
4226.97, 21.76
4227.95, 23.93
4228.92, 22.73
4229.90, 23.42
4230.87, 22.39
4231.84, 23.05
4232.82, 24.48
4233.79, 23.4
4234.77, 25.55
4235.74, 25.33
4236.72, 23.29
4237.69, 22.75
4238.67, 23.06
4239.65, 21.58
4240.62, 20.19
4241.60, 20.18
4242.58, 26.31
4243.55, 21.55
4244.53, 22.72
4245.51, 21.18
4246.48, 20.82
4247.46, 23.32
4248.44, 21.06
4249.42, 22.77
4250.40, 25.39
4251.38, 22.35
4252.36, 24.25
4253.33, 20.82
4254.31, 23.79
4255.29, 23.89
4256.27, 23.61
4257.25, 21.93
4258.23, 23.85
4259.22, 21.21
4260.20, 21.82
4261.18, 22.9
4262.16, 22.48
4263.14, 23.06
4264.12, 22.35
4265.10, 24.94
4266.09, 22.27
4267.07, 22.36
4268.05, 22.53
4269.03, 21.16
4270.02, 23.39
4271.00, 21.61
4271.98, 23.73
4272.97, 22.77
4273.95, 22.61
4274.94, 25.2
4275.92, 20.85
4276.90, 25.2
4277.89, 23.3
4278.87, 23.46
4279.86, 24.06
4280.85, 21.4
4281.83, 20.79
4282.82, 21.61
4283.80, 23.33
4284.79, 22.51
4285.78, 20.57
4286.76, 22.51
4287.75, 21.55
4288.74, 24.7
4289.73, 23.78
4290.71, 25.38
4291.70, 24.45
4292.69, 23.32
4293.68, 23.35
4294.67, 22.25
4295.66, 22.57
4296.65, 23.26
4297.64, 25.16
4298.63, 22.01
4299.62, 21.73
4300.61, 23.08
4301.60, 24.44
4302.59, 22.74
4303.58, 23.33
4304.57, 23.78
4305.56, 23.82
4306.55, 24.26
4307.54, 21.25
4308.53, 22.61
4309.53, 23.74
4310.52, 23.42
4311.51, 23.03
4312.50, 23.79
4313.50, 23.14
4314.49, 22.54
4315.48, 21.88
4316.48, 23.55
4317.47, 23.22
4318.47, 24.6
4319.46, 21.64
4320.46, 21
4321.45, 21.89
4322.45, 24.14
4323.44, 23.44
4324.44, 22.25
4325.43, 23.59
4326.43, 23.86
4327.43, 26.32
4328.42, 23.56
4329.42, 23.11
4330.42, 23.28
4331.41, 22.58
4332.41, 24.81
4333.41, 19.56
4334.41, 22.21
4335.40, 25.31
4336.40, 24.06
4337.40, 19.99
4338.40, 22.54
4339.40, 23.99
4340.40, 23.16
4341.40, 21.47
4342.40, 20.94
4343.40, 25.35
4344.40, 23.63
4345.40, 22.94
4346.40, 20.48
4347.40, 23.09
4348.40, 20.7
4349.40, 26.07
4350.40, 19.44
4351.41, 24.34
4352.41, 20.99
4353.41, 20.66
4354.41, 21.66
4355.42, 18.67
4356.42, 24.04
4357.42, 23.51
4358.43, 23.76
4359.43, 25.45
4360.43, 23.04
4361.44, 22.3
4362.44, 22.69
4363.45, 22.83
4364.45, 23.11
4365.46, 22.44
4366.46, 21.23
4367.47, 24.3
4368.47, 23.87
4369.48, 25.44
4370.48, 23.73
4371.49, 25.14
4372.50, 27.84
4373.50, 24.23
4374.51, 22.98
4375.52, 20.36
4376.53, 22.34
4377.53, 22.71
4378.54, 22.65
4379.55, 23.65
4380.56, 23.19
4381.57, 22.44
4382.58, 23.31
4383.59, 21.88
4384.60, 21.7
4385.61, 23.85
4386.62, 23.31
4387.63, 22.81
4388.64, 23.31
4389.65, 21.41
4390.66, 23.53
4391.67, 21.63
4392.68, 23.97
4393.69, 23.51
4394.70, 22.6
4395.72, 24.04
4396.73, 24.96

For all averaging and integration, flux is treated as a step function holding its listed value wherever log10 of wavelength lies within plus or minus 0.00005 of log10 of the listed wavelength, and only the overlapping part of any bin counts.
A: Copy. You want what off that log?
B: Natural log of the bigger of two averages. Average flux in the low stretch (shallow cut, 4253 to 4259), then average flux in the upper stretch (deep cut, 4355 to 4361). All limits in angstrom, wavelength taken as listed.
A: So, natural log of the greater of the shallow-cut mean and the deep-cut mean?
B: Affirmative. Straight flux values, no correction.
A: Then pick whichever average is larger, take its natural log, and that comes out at 3.14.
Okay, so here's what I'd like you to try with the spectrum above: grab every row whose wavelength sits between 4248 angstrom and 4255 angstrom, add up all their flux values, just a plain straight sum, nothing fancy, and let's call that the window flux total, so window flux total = 160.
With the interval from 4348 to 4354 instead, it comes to 132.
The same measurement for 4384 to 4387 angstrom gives 69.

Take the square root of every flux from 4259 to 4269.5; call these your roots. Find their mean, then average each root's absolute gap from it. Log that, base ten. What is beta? -1.16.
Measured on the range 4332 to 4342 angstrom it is -0.79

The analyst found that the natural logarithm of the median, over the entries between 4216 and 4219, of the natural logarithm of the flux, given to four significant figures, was 1.145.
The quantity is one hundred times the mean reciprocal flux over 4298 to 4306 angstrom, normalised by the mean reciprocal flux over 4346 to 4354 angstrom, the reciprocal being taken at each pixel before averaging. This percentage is 94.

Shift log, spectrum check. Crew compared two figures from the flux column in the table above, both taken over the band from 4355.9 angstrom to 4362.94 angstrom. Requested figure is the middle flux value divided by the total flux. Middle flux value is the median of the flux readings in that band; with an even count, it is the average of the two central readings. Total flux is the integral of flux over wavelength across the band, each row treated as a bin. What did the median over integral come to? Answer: 0.142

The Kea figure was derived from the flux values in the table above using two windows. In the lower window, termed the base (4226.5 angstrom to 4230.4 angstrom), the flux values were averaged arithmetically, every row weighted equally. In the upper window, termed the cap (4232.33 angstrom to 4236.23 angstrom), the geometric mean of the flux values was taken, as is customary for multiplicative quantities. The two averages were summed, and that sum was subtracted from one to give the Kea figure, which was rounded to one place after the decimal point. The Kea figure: -46.6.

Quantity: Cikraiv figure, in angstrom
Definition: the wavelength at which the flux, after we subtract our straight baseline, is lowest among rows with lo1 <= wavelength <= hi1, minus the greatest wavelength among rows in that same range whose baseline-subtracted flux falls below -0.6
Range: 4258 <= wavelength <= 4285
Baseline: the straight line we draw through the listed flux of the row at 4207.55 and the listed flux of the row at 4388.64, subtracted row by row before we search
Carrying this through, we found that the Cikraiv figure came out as -3.0 angstrom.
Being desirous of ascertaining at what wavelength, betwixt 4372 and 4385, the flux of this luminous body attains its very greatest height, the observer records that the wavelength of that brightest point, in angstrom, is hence 4372.50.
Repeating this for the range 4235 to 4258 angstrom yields 4242.58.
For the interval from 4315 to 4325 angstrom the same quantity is 4318.47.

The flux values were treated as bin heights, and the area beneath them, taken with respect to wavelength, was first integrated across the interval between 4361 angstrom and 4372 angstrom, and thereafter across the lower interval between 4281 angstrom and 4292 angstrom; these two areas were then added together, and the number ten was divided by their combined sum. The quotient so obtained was 0.0197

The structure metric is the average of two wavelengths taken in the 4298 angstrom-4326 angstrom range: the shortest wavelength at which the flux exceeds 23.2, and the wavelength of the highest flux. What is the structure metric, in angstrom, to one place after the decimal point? 4310.0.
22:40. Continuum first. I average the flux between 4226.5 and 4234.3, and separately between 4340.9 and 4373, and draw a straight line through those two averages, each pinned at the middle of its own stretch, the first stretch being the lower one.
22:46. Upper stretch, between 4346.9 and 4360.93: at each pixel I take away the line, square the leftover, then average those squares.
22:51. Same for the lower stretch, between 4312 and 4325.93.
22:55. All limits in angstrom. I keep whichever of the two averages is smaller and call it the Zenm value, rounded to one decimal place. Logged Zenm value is 1.0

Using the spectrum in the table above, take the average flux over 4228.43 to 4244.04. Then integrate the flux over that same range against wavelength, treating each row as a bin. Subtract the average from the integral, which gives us 337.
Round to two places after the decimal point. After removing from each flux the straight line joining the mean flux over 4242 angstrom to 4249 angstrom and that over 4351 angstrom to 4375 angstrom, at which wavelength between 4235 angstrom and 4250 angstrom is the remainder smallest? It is 4241.60 angstrom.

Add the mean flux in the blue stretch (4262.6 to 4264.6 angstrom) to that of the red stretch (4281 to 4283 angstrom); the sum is 43.9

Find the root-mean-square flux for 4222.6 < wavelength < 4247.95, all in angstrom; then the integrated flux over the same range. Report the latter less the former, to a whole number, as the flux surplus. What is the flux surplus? 557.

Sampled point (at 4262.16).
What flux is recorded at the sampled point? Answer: 22.48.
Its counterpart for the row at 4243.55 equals 21.55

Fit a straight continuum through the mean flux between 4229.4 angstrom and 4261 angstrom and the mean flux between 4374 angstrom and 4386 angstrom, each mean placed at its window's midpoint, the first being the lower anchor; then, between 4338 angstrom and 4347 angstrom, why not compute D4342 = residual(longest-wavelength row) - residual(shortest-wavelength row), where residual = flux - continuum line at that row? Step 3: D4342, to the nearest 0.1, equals -2.0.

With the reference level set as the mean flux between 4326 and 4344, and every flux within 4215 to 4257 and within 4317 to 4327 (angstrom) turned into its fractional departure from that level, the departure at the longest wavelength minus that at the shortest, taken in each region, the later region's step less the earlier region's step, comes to -0.22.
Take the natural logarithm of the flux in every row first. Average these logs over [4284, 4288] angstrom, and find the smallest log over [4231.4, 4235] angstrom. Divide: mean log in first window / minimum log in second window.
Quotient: 0.98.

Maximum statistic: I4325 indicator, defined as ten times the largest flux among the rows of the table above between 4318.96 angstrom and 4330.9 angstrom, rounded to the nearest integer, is 263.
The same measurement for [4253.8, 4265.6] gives 249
